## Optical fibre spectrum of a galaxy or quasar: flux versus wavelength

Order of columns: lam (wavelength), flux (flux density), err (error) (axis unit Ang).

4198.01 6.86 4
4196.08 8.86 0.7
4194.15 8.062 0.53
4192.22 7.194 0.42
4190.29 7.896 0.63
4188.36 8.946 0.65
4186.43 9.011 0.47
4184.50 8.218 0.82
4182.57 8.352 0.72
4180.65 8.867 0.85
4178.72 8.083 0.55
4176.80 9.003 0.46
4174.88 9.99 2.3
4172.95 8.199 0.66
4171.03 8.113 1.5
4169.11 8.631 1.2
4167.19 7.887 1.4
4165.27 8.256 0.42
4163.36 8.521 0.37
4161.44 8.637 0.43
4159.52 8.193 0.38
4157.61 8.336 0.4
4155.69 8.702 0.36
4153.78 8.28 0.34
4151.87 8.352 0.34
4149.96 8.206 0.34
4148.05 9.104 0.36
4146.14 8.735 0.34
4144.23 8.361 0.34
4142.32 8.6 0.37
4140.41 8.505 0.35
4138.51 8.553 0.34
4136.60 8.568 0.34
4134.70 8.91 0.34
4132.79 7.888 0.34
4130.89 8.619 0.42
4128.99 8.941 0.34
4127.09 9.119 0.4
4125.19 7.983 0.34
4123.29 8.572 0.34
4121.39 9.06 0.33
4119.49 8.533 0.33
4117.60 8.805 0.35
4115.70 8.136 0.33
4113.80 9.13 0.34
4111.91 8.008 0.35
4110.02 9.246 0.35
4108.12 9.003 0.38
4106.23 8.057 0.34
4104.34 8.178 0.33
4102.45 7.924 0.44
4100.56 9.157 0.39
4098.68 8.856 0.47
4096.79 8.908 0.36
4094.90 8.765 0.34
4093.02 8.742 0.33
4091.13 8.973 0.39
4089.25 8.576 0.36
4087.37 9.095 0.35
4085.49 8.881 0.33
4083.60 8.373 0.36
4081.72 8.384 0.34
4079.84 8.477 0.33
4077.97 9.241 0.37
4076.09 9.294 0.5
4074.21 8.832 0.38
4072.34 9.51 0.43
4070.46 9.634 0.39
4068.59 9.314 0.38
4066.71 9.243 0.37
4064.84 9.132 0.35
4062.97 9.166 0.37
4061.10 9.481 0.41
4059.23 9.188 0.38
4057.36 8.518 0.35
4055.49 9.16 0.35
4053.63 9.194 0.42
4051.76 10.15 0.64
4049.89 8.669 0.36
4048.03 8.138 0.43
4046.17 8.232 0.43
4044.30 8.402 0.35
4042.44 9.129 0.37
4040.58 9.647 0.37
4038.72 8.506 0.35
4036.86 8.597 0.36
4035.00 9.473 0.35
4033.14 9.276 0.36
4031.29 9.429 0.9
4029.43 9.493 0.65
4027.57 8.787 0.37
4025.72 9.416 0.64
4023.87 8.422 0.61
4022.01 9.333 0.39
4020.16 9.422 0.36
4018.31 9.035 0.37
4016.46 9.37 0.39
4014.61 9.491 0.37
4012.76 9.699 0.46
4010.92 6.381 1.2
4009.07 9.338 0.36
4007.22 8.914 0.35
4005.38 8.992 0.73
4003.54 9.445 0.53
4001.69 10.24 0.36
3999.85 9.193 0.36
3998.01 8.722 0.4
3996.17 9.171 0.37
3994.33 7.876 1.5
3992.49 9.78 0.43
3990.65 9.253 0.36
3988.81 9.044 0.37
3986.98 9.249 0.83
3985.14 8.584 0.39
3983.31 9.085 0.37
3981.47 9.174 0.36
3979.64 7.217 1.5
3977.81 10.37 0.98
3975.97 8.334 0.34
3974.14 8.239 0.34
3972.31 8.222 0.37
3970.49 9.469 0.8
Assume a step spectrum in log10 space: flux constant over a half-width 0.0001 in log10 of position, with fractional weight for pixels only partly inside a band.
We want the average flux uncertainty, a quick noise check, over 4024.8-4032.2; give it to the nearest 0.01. 0.64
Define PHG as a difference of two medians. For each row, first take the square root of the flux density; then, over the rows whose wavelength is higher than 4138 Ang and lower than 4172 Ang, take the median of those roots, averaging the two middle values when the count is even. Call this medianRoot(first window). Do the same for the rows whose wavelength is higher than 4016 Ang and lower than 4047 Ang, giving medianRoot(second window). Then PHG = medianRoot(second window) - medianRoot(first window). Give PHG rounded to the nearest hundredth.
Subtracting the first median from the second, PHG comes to 0.14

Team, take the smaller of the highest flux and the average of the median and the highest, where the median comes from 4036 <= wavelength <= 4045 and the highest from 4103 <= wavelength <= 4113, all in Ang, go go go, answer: 8.92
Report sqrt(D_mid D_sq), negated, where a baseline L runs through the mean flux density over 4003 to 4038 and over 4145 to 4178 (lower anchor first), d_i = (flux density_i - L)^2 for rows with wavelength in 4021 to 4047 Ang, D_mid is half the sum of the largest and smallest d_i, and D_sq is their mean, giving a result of -0.25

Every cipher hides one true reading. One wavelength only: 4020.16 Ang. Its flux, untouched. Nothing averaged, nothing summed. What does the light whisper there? 9.422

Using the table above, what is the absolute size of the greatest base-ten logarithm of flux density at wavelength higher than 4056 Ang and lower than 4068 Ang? 0.977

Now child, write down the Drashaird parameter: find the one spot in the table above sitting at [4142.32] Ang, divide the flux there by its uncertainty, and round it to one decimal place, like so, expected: 23.2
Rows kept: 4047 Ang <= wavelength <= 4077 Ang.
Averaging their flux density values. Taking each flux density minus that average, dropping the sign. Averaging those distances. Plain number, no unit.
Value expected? 0.32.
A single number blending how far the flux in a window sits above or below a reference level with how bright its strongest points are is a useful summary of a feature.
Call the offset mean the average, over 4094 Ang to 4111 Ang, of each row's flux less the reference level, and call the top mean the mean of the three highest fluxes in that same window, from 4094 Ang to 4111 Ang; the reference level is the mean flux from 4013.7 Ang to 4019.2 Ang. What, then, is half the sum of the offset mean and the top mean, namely 4.26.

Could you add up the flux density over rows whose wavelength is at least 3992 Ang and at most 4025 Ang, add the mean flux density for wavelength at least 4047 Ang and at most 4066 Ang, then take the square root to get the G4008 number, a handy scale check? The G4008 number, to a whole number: 13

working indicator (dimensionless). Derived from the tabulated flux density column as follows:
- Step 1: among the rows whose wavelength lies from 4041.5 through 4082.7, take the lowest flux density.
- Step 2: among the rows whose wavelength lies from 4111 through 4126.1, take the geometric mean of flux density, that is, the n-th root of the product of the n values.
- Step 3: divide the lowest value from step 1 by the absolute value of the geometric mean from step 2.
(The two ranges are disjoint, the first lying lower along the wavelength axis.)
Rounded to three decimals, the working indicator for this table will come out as 0.955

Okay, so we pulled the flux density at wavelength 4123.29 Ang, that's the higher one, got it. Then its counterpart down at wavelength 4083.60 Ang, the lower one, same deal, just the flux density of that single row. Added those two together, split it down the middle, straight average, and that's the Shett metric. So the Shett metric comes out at 8.47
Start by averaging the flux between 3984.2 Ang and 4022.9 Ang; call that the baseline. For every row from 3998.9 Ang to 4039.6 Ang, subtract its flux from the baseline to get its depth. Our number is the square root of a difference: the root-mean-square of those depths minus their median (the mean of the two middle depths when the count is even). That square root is 1.0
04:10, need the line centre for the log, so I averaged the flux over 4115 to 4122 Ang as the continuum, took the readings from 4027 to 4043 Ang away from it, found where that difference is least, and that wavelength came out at 4040.58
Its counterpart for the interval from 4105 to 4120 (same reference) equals 4110.02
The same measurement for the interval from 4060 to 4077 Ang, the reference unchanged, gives 4070.46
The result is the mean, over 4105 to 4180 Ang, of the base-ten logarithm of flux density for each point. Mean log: 0.932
